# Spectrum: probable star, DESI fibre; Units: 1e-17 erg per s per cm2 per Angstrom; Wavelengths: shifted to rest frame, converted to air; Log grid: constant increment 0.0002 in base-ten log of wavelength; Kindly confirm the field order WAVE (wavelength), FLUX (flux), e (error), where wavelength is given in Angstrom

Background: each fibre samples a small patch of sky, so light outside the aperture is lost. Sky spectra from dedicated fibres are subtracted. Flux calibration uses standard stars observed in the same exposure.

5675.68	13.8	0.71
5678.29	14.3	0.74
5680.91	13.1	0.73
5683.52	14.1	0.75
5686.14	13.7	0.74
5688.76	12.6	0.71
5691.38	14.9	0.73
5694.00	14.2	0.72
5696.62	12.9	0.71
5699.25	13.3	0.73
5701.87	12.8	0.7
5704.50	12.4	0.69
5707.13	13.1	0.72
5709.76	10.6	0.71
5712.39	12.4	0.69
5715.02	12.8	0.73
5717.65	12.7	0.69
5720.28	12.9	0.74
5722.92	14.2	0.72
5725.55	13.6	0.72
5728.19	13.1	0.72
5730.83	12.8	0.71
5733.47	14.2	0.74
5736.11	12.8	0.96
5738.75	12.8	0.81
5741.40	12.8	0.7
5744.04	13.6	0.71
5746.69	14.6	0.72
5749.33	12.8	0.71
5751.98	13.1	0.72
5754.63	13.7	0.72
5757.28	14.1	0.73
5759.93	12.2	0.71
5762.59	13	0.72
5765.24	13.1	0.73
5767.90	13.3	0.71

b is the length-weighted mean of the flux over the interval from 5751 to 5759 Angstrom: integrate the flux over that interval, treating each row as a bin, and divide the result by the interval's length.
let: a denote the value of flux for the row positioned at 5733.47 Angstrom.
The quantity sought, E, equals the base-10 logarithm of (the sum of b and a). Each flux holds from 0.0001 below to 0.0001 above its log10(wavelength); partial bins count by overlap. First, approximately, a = 14.2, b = 13.6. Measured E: 1.44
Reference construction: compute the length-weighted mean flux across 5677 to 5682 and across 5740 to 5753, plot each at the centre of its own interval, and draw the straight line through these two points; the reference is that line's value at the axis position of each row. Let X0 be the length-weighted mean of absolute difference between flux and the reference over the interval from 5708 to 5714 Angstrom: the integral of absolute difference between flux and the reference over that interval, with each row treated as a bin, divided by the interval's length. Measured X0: 1.87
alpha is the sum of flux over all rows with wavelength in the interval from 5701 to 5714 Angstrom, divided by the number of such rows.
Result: 12.26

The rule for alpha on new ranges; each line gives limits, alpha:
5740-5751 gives 13.45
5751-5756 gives 13.40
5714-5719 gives 12.75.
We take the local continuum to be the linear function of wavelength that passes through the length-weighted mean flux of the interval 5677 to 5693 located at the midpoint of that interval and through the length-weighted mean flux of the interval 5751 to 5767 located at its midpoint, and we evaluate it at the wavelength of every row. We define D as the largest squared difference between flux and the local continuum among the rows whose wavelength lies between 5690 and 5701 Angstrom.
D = 1.3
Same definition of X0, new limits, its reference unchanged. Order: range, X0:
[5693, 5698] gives 0.64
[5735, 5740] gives 0.63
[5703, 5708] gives 0.86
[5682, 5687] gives 0.25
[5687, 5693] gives 1.04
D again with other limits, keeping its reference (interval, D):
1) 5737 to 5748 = 1.7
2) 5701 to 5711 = 9.0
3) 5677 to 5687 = 0.5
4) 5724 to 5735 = 0.6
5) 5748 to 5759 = 0.8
